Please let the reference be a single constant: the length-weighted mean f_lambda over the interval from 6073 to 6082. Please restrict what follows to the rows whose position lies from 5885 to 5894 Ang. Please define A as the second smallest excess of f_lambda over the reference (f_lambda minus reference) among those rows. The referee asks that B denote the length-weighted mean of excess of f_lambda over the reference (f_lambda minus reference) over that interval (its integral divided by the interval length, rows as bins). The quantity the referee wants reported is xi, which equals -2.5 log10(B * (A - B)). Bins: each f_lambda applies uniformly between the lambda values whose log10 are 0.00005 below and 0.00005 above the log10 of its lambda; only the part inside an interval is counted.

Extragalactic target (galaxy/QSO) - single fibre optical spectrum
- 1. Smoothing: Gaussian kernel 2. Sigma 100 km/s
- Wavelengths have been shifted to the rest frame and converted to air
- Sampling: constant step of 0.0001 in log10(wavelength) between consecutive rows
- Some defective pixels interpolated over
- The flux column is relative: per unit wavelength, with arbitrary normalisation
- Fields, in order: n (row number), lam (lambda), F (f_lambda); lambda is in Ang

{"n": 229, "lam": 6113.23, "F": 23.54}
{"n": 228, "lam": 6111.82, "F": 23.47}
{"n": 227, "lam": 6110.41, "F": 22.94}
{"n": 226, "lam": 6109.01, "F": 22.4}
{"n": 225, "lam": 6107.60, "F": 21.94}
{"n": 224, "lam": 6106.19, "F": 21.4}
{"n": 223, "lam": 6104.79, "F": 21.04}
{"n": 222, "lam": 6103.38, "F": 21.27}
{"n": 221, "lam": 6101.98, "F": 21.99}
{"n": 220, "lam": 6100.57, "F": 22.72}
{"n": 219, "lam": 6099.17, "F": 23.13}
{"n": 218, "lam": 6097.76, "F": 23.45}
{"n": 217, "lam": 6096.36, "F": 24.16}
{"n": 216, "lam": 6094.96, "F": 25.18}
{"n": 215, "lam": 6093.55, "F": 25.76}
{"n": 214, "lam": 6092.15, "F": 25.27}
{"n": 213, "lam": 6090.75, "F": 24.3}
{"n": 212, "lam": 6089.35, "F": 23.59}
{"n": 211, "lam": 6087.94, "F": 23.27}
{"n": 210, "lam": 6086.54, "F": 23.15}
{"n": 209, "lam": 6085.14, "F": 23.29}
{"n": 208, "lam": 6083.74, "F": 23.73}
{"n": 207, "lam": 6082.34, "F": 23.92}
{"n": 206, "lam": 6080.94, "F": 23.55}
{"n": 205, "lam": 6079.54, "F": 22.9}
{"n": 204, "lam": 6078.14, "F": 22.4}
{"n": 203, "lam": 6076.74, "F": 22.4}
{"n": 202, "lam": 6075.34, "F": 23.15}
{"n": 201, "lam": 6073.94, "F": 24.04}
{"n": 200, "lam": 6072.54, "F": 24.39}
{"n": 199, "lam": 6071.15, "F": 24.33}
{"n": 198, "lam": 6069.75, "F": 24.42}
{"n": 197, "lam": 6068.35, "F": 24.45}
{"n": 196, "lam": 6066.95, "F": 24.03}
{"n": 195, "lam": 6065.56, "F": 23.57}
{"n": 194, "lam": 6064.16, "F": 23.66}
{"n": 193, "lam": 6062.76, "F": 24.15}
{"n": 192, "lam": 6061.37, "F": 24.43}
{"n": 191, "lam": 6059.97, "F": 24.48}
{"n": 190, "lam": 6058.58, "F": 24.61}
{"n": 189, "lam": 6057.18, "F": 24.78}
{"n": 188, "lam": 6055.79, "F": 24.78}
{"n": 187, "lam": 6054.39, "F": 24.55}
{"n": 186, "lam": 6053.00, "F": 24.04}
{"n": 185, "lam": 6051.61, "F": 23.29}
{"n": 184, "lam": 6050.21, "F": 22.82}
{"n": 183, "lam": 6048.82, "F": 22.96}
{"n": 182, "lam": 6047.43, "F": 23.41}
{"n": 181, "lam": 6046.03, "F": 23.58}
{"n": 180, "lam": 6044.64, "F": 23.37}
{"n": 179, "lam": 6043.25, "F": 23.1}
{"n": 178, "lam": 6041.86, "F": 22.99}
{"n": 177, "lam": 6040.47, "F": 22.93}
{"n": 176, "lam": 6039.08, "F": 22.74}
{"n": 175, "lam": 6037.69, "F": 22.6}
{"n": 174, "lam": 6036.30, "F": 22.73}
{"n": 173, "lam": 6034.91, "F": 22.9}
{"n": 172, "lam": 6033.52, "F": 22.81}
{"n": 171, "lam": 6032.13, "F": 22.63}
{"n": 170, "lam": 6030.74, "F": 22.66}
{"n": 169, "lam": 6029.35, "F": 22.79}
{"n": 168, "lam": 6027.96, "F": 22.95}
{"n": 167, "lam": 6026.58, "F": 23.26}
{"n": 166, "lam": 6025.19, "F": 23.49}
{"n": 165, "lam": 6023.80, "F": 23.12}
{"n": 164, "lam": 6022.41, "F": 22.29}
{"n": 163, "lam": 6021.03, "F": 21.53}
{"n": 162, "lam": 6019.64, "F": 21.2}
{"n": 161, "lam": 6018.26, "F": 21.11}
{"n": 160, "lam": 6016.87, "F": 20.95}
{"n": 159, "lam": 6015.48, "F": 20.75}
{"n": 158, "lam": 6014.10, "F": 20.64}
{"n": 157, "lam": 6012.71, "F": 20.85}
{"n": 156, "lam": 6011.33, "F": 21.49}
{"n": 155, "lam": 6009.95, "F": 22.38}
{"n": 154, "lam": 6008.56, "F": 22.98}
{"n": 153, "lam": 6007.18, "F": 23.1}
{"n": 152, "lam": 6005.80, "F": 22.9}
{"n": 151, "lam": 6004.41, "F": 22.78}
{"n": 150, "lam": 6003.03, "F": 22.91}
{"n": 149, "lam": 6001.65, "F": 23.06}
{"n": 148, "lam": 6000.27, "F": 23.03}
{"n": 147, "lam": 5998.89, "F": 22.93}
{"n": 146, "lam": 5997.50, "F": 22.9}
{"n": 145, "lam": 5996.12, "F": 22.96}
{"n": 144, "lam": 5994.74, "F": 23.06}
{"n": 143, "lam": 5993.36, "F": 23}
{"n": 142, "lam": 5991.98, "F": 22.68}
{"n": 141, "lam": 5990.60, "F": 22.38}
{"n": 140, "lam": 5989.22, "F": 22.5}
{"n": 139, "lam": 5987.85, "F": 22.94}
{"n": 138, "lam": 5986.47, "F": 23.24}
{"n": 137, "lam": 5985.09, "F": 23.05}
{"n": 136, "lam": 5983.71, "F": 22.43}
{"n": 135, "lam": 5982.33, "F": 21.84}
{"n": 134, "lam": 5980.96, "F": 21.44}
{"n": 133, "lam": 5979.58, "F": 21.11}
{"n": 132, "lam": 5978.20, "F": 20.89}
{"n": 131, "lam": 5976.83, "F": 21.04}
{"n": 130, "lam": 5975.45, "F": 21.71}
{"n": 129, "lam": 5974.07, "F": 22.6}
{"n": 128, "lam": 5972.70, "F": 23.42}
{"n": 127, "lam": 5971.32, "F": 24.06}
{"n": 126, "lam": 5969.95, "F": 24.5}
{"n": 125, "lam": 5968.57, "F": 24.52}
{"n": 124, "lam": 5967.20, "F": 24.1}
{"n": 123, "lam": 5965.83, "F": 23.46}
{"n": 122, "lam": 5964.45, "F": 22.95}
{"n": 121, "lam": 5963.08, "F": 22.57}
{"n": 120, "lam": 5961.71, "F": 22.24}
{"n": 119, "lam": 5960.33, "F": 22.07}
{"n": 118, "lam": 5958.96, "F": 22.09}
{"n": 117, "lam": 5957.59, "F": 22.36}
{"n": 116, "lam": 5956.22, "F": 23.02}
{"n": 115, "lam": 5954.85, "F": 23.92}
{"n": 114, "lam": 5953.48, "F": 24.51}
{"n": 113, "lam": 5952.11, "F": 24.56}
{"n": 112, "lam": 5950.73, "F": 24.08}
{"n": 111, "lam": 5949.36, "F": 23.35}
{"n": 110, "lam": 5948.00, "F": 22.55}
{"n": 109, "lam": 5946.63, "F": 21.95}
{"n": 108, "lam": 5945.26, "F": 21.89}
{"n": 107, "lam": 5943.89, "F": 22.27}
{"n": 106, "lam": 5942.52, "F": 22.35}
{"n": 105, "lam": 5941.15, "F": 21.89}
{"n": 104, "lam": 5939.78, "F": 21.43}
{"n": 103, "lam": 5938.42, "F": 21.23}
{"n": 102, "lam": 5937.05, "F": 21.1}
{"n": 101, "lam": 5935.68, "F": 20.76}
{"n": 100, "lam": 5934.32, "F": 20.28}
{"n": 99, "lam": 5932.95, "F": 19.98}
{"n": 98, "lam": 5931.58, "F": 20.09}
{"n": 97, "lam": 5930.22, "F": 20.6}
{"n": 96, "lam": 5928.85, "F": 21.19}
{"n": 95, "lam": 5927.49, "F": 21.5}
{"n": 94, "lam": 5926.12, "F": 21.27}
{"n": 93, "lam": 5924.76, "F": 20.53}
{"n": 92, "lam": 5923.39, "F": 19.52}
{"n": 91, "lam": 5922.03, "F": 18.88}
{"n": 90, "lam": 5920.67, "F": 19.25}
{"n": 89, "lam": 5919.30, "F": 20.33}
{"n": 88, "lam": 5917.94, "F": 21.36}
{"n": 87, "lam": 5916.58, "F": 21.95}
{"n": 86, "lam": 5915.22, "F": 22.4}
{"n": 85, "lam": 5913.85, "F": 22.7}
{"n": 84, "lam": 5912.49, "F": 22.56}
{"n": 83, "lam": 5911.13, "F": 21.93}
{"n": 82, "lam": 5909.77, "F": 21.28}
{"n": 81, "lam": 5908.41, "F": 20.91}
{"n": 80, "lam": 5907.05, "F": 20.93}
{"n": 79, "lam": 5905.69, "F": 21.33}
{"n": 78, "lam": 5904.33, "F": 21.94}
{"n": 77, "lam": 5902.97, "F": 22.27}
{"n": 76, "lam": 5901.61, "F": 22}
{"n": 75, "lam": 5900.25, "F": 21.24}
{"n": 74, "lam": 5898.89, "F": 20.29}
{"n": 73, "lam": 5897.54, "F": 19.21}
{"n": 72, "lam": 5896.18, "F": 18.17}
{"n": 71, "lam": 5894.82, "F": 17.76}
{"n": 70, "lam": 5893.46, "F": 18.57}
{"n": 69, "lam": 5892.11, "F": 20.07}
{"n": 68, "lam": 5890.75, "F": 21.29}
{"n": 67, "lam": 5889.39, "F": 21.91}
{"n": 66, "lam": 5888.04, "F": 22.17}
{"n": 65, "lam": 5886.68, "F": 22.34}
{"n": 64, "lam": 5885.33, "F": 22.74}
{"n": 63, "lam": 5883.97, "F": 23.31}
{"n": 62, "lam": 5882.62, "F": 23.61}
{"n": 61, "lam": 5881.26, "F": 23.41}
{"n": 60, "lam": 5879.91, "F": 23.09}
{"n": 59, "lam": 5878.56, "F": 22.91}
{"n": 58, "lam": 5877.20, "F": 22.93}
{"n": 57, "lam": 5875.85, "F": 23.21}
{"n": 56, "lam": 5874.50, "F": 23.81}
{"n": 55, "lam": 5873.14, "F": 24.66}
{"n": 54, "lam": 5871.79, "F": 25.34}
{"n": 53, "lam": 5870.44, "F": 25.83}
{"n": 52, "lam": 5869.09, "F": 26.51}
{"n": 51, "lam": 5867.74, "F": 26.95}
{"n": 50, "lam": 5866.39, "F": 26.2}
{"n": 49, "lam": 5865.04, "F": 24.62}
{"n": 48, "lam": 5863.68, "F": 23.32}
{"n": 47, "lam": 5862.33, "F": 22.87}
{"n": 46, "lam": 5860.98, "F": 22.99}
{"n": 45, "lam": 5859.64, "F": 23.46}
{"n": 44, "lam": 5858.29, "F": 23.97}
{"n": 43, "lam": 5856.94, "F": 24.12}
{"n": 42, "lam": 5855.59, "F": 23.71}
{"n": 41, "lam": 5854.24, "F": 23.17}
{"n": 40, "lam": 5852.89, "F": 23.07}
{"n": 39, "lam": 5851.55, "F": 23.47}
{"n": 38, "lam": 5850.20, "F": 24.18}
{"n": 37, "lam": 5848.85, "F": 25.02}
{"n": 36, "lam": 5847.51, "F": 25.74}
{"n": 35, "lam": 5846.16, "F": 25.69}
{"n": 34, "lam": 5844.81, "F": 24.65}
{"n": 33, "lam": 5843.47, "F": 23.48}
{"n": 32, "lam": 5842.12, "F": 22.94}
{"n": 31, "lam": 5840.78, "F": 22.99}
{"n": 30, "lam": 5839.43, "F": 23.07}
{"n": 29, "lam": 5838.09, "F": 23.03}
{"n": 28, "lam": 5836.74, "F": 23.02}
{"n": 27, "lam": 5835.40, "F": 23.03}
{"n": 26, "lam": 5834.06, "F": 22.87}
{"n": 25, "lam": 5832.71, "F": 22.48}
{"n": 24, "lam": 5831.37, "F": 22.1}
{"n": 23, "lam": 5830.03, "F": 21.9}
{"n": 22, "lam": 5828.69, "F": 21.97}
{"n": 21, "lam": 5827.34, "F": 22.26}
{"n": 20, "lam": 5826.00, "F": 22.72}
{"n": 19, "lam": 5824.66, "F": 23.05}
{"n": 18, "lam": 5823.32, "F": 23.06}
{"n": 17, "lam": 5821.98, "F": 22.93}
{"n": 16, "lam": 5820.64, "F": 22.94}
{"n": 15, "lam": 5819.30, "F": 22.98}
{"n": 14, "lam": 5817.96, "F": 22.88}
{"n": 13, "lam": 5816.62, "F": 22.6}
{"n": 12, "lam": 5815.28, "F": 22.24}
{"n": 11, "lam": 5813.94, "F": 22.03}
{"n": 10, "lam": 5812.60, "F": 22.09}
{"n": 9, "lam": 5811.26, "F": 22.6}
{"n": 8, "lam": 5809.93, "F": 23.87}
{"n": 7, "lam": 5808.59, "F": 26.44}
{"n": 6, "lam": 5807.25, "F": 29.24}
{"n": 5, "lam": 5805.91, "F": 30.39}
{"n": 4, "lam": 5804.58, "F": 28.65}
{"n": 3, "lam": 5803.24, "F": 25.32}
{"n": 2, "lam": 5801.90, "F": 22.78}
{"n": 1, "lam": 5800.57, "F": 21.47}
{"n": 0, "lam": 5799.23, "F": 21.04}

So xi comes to -0.9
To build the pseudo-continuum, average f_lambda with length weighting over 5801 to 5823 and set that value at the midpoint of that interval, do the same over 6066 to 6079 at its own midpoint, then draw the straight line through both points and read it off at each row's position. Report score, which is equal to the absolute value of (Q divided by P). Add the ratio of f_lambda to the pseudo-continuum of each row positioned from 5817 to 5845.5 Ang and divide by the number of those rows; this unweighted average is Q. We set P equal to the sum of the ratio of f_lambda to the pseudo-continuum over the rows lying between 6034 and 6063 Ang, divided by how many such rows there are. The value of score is 0.95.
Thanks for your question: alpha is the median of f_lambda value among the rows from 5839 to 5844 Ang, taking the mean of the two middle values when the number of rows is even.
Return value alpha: 23.0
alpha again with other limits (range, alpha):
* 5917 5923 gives 19.8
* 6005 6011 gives 22.9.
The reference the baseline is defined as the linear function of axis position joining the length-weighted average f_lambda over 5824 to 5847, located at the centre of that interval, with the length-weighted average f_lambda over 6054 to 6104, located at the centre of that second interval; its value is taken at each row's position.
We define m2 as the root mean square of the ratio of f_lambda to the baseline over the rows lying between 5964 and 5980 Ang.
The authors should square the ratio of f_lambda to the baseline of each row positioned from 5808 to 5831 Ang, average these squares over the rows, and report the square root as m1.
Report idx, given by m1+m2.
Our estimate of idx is 1.97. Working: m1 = 0.996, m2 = 0.98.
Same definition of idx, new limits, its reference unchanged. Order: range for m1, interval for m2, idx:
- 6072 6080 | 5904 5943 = 1.88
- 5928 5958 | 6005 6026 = 1.87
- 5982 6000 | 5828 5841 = 1.95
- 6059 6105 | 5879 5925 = 1.91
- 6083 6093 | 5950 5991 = 1.97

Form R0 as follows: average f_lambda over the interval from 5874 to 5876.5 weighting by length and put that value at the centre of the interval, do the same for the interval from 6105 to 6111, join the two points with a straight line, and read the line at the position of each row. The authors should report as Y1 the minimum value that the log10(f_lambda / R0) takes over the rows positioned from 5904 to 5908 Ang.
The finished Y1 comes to -0.05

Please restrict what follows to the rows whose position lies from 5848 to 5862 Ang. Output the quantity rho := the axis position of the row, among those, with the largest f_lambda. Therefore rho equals 5848.85 Ang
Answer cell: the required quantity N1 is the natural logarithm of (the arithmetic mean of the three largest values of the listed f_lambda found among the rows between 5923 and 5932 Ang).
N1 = 3.06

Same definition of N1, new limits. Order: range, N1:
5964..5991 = 3.19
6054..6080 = 3.21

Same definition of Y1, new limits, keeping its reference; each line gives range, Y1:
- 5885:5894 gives -0.10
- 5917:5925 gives -0.09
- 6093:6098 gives 0.02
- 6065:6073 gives 0.02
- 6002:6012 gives -0.02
